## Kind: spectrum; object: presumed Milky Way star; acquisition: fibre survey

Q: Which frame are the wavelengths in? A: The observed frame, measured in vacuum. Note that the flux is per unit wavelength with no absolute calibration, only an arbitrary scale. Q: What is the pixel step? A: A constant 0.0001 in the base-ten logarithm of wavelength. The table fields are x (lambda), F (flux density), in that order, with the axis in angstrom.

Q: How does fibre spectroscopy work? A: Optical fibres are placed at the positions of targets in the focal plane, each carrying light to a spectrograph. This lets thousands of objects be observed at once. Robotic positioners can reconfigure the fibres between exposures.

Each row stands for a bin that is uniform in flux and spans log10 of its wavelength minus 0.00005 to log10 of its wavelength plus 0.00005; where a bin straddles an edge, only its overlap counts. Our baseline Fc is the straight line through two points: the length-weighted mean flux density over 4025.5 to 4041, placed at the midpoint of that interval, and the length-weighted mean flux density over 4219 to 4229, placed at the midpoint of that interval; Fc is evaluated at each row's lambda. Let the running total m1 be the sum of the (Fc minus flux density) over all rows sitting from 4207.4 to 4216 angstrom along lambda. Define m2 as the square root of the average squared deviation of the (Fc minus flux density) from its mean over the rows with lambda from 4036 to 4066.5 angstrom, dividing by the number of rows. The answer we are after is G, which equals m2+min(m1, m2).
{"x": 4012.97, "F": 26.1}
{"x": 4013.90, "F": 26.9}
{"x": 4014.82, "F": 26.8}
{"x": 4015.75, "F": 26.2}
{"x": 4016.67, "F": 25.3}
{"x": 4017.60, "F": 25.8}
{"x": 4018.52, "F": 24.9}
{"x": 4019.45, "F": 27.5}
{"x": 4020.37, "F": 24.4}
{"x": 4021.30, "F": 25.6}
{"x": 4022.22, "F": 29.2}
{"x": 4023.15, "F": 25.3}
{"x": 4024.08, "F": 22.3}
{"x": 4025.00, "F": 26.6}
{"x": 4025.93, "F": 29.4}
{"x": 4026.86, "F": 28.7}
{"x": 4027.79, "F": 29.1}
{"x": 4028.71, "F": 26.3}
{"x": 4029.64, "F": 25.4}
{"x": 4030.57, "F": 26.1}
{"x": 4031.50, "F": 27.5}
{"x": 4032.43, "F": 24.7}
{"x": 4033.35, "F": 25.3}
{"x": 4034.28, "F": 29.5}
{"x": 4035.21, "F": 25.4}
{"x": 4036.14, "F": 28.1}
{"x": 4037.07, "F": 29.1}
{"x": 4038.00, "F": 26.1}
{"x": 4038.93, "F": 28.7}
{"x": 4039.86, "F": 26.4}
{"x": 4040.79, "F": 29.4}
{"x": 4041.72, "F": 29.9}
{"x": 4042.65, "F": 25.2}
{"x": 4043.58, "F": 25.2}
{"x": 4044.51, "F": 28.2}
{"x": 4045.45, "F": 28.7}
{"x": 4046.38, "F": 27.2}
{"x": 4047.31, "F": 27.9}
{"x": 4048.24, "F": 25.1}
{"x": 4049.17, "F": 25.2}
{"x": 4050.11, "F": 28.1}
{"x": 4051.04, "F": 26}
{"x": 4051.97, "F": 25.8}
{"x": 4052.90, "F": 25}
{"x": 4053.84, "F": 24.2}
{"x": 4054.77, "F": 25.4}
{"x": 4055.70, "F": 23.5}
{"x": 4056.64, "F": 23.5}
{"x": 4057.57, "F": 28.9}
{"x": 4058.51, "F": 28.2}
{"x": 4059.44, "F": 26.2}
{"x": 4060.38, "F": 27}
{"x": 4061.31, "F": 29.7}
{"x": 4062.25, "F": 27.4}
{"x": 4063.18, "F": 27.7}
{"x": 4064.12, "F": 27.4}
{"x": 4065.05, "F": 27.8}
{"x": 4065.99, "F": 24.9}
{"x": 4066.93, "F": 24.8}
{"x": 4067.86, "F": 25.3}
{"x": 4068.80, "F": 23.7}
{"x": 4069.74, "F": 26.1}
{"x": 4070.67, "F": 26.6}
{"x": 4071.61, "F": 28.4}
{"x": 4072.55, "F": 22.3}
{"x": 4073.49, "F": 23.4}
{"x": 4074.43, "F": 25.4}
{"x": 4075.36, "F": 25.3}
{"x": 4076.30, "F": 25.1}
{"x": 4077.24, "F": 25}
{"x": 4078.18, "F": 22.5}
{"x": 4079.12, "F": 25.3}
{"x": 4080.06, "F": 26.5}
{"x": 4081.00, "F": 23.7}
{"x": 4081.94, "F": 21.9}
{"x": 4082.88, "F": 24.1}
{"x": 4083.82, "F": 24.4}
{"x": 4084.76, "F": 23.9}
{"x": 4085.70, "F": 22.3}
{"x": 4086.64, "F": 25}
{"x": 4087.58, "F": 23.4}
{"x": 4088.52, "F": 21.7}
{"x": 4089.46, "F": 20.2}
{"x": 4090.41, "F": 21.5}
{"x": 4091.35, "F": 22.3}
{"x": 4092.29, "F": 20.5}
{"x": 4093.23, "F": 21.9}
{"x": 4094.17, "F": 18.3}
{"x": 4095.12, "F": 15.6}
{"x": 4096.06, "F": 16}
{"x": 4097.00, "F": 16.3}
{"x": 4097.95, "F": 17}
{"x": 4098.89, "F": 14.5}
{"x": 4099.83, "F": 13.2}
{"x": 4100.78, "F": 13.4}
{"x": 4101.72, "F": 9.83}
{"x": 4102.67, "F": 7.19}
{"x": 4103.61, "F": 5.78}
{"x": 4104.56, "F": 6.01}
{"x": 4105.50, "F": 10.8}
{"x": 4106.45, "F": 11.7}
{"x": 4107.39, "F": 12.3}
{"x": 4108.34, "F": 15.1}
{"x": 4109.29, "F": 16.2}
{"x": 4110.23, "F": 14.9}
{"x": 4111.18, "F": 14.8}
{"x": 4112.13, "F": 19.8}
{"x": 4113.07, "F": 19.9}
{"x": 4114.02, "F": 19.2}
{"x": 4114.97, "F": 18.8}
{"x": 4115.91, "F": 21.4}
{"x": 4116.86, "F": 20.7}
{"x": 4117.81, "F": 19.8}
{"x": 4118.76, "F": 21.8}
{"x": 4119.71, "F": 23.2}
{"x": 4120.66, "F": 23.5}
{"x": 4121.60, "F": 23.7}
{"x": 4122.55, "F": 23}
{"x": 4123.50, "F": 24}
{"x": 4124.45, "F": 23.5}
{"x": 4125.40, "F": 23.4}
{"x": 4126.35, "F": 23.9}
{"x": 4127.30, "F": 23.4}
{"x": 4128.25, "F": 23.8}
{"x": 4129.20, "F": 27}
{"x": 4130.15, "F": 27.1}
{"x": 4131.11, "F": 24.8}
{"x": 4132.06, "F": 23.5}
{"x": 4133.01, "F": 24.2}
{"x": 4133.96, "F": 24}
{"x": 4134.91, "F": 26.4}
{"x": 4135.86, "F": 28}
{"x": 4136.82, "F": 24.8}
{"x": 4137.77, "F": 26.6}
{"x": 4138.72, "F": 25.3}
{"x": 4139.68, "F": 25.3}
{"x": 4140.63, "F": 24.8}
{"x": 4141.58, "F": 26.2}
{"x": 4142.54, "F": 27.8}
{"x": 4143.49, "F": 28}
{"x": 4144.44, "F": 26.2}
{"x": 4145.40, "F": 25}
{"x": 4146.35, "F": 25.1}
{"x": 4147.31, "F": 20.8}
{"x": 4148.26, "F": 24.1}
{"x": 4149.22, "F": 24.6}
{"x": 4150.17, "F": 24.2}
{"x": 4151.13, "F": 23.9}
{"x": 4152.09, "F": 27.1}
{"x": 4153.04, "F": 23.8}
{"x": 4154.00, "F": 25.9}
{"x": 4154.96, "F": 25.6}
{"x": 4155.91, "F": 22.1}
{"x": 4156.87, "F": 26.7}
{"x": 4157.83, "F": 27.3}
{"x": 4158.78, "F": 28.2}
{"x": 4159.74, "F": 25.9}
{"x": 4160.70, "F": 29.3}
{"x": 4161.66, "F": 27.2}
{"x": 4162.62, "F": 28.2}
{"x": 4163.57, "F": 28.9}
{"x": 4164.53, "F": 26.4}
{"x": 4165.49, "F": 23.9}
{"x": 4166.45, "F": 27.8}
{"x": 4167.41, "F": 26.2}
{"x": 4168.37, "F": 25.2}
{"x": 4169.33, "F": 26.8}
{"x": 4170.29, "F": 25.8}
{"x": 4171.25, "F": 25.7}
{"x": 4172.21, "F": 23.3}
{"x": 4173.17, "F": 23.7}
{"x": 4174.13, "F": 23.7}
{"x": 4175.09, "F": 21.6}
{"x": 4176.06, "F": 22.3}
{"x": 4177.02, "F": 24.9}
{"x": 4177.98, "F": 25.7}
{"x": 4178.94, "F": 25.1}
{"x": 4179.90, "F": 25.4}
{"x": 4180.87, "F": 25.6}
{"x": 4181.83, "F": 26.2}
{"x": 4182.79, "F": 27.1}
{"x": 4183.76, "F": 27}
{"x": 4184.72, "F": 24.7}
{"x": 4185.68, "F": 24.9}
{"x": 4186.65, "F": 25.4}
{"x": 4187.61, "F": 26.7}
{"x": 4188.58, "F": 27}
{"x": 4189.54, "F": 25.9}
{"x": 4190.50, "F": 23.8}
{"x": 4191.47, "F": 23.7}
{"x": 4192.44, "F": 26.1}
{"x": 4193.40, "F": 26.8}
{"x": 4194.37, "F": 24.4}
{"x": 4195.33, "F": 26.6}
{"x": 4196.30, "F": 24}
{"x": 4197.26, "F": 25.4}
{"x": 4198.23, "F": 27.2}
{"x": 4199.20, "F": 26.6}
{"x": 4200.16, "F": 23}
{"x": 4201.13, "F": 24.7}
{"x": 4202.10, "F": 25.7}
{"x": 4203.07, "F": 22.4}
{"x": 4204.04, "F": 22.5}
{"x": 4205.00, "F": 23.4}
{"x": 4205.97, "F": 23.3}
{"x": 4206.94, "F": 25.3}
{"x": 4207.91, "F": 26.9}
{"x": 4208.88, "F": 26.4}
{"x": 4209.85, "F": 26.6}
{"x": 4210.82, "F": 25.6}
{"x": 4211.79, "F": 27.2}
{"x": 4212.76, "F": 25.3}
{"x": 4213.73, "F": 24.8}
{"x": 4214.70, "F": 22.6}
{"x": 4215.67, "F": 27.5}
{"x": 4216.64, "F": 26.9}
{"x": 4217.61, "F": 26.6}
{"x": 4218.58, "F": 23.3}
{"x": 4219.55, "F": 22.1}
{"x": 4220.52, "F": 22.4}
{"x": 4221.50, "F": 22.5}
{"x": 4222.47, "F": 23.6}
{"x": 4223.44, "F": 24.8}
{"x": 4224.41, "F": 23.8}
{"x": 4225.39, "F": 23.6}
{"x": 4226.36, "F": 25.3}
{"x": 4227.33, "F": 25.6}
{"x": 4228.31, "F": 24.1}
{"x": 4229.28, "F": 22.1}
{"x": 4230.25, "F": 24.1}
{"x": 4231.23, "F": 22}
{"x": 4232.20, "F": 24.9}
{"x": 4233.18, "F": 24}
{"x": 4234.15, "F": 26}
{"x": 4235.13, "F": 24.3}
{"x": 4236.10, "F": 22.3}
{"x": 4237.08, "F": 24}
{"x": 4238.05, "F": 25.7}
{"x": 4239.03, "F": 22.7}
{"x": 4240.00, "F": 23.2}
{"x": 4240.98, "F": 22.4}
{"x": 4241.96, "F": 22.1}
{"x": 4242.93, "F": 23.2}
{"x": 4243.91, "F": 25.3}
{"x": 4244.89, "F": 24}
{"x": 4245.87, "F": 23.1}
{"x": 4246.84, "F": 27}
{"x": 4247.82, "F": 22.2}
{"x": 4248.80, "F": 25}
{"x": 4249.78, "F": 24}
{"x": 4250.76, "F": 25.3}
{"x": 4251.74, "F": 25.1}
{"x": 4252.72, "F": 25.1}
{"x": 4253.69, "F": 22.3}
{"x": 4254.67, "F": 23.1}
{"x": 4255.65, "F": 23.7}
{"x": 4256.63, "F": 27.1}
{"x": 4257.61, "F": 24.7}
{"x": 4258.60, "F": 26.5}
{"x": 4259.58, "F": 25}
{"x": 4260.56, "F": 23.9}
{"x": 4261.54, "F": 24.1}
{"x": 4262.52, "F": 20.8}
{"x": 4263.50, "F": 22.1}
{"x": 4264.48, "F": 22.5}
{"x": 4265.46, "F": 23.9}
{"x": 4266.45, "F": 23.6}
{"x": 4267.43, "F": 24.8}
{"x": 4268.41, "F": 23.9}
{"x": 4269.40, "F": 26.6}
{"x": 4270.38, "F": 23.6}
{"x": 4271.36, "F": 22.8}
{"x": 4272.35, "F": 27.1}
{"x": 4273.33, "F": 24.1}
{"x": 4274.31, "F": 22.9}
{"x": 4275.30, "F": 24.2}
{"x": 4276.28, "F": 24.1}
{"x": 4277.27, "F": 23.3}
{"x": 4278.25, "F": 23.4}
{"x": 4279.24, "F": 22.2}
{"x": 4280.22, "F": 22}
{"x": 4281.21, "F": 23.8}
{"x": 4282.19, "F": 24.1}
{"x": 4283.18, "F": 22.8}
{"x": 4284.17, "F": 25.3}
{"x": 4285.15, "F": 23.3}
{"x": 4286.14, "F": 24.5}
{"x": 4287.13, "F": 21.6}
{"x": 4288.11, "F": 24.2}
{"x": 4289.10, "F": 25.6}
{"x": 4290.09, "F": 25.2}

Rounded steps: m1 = -17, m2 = 1.74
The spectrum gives -15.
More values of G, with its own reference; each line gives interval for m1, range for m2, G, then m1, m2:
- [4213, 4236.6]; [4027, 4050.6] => -8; -10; 1.67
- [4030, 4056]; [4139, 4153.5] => 3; 13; 1.72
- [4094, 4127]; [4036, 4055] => 3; 307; 1.63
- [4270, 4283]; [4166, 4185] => -10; -12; 1.57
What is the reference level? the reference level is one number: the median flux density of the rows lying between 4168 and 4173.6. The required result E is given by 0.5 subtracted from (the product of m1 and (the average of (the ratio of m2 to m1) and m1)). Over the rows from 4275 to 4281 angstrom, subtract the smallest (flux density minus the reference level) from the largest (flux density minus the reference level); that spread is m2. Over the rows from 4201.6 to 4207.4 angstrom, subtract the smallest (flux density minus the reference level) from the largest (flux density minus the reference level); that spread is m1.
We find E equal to 6.0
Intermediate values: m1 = 3.3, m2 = 2.2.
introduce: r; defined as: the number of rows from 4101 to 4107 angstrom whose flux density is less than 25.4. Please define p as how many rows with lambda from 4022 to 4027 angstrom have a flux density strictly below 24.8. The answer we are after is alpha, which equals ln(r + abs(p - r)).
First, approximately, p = 1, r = 6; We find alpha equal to 2.40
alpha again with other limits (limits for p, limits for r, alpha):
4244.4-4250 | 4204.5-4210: 1.39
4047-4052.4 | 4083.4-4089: 2.48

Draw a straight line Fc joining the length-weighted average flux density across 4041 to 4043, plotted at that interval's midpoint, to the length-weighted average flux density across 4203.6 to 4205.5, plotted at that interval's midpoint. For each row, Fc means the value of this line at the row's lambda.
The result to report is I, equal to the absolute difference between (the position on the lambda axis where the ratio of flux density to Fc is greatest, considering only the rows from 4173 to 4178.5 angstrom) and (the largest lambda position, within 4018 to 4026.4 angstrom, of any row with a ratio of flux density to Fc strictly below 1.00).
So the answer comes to 153.0 angstrom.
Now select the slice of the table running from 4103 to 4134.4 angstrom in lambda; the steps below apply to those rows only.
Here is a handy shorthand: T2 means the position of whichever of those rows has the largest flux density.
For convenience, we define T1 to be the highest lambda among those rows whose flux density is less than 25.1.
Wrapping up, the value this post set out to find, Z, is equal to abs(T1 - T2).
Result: 3.8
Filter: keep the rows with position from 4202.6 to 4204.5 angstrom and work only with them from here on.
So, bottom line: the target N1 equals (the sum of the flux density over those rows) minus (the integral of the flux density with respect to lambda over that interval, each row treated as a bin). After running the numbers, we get 2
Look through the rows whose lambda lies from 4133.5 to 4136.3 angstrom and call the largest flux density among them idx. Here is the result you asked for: 28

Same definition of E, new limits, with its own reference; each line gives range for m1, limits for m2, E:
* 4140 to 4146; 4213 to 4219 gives 7.1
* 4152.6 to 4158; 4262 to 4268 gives 15.0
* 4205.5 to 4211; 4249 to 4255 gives 7.5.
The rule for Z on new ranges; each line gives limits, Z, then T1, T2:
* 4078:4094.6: 14.1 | 4094.17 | 4080.06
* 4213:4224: 7.8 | 4223.44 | 4215.67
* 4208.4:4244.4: 27.3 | 4242.93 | 4215.67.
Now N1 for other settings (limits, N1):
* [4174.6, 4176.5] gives 2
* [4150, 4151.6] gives 10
